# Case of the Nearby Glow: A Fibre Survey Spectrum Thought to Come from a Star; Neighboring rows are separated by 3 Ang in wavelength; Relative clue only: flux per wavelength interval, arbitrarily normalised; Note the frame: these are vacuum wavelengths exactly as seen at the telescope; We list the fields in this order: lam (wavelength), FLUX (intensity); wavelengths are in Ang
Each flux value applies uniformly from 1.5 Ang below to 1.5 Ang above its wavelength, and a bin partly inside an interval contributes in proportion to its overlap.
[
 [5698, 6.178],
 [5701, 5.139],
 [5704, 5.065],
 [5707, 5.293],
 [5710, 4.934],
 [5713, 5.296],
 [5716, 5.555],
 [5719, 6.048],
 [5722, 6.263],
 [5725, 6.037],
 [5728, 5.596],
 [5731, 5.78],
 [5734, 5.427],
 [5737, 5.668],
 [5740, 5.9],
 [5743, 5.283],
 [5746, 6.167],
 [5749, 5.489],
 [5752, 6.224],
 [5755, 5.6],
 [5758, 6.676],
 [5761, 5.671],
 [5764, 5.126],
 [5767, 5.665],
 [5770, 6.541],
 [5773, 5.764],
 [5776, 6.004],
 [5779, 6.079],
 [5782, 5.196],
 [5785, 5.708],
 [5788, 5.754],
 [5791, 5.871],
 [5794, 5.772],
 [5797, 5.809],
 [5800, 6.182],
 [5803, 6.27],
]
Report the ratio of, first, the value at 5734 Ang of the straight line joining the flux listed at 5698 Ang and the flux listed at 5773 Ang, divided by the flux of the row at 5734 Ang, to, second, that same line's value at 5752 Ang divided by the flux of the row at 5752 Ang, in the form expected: 1.17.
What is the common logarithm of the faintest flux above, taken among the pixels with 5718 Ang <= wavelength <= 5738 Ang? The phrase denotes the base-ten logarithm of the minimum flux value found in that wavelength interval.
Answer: 0.735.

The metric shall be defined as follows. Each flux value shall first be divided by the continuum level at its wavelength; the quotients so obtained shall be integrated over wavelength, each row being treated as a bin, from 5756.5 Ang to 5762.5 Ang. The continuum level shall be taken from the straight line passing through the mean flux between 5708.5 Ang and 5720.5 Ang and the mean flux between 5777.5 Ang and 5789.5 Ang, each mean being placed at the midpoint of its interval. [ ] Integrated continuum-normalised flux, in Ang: 6.61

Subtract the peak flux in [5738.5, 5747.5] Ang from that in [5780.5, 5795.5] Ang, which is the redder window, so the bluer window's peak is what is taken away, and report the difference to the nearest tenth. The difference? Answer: -0.3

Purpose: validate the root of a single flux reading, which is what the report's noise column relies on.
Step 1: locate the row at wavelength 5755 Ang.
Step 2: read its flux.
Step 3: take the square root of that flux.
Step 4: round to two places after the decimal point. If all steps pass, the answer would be 2.37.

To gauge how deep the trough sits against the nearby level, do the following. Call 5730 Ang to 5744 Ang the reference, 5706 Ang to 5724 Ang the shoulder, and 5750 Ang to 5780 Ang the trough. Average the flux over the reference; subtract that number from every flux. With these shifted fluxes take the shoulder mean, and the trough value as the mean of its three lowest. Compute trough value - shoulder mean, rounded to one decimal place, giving -0.1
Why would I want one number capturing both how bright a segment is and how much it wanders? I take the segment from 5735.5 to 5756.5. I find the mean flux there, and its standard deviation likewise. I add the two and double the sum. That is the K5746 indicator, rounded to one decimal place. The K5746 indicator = 12.2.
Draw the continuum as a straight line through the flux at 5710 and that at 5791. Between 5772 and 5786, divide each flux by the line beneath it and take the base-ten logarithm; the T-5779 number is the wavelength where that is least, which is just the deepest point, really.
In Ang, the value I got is 5782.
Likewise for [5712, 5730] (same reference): 5713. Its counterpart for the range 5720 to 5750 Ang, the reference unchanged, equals 5743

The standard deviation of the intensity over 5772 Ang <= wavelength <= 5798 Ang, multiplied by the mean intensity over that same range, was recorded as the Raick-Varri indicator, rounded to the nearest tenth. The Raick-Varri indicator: 1.4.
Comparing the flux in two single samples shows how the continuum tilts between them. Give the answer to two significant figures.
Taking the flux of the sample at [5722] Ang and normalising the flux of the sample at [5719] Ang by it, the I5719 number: 0.97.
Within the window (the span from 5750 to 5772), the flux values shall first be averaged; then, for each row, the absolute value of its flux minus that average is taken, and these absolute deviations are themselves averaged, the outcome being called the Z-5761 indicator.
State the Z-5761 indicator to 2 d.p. 0.47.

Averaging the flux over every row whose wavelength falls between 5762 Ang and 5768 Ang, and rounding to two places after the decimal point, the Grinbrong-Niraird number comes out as 5.40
